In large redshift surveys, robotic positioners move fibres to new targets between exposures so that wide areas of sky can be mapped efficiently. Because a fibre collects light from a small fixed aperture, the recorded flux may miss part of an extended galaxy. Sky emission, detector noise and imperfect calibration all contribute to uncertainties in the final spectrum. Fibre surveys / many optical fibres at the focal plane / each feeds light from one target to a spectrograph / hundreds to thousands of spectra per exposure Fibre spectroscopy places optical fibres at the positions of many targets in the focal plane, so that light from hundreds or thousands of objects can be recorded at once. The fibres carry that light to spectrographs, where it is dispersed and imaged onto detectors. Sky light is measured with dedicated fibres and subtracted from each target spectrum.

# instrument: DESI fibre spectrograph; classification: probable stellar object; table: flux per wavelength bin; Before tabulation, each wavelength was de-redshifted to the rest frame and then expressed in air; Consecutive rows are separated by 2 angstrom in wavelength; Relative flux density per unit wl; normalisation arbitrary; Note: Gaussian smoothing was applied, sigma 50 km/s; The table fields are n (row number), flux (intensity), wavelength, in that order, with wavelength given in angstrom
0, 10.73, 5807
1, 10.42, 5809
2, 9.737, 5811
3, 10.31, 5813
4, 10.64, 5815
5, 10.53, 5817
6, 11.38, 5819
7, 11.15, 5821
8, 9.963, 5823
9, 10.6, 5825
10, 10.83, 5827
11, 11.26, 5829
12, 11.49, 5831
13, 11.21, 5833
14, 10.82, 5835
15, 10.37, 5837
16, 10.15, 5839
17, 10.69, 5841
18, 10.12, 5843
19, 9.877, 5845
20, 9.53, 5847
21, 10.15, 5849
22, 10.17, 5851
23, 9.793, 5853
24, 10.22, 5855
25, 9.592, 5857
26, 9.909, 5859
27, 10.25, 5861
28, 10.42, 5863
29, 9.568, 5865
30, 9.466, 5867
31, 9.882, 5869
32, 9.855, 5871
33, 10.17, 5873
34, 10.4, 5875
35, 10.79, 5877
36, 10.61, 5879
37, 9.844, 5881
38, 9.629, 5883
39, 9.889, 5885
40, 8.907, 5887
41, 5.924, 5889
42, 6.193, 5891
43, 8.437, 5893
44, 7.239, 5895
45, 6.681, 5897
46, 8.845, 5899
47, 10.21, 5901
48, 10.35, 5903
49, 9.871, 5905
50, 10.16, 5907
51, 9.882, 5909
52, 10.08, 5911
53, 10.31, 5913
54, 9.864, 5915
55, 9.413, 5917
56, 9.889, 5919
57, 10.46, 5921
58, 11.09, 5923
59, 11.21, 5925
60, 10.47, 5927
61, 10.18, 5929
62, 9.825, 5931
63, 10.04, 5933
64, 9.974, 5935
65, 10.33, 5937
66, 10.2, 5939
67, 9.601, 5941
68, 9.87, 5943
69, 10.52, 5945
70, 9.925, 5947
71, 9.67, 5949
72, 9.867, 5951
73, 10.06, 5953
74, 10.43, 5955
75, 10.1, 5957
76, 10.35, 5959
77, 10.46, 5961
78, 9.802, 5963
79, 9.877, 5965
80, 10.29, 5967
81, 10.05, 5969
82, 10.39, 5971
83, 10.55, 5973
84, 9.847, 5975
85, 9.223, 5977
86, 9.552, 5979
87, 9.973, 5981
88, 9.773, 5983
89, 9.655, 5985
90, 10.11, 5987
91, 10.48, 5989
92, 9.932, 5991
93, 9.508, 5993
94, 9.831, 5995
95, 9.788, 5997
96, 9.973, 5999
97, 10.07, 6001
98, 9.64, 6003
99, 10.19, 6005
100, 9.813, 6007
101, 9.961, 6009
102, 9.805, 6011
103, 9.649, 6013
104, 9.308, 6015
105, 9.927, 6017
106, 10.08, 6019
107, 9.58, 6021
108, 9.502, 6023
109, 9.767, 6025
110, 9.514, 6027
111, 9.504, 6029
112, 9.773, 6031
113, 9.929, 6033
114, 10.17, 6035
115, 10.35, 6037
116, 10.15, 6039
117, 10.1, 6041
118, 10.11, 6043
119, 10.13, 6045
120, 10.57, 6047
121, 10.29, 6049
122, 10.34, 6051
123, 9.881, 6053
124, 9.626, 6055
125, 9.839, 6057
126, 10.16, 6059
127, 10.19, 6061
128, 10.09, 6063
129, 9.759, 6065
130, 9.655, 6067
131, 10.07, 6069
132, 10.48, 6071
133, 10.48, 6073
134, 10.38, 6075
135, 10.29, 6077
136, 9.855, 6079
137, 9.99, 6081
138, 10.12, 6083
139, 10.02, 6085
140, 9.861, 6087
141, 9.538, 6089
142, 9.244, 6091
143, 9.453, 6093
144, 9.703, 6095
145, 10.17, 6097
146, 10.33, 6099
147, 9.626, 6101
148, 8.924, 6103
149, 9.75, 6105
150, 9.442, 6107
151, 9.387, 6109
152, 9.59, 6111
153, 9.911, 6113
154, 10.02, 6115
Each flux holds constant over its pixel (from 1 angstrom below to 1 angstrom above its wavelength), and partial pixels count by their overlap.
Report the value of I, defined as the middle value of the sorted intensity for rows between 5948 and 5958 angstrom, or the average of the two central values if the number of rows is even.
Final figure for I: 10.1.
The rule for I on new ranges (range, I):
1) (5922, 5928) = 11.1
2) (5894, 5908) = 9.9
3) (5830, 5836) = 11.2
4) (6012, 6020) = 9.8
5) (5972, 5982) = 9.8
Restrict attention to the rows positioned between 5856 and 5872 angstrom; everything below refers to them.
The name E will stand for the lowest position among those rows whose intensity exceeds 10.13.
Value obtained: 5861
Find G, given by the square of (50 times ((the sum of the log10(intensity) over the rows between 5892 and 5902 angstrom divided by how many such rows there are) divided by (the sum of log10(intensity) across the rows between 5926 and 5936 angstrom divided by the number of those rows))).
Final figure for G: 2068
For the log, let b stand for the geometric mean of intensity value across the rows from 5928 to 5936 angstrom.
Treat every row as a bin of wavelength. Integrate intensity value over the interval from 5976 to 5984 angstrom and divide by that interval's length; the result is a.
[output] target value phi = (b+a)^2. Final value 386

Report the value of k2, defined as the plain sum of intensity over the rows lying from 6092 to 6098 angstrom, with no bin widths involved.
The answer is 29.3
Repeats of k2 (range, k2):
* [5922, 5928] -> 32.8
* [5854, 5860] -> 29.7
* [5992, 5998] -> 29.1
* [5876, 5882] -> 31.2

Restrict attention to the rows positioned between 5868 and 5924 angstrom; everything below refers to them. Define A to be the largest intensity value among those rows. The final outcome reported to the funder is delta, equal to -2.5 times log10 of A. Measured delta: -2.61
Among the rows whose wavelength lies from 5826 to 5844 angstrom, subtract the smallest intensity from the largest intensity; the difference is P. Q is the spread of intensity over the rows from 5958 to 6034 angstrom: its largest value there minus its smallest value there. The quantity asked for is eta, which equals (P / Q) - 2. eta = -1.0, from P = 1.4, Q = 1.3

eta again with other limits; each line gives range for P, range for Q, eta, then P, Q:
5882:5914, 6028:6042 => 3.2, 4.4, 0.8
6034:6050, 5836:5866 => -1.6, 0.5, 1.2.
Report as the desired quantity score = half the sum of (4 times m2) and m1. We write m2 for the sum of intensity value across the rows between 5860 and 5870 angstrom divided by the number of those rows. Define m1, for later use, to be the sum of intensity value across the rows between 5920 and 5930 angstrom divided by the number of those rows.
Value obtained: 25.2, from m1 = 10.68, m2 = 9.92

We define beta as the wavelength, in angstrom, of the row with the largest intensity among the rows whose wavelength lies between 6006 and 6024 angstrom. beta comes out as 6019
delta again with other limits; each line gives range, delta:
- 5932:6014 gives -2.56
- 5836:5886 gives -2.58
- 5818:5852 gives -2.65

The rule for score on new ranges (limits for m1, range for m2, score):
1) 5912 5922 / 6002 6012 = 24.8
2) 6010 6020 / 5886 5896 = 19.6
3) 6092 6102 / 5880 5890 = 22.6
